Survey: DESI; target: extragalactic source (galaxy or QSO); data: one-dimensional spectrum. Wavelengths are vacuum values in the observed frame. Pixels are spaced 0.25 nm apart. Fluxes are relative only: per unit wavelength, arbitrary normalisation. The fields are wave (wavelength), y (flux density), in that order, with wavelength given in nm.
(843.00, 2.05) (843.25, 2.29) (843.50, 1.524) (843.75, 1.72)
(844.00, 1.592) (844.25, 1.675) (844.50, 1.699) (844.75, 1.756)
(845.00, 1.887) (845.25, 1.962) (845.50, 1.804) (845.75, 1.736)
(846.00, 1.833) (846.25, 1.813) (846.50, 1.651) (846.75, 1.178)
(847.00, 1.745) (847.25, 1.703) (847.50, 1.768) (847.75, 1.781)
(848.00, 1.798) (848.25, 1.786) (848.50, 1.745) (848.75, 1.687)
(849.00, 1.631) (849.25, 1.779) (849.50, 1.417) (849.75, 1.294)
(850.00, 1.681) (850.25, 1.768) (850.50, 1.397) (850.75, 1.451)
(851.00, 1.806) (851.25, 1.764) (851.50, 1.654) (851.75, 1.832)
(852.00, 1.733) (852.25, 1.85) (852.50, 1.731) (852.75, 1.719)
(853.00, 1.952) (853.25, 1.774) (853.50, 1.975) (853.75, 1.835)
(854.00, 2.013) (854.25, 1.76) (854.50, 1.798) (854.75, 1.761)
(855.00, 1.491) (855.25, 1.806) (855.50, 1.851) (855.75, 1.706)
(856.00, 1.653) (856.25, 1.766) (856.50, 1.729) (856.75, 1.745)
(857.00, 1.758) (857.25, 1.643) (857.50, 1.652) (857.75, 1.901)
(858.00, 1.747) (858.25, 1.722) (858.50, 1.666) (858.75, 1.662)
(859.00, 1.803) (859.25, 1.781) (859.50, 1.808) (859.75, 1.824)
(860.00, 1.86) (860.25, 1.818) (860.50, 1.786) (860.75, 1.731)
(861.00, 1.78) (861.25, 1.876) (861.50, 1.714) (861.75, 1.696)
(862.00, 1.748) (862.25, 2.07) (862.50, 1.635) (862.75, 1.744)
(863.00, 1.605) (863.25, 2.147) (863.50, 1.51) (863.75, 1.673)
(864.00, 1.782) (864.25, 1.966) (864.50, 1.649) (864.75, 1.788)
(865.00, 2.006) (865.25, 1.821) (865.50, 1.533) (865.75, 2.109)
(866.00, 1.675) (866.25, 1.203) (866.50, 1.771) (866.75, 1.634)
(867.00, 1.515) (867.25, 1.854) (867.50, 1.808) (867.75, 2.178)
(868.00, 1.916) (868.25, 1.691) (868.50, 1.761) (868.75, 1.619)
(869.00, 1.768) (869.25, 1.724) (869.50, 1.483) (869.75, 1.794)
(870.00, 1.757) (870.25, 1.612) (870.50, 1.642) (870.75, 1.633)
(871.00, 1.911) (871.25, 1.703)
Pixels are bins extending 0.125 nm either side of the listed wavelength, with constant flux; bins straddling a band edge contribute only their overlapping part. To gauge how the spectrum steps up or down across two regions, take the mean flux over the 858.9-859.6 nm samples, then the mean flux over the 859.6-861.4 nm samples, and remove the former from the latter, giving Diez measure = 0.013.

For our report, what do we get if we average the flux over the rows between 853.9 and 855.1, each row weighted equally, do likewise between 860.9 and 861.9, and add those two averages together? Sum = 3.53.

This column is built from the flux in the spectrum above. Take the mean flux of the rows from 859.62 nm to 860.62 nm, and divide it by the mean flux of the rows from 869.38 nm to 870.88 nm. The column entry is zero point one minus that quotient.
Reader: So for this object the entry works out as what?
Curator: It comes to -1.00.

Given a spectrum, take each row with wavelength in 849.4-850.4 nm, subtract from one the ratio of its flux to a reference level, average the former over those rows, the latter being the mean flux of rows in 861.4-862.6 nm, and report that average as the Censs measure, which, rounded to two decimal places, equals 0.13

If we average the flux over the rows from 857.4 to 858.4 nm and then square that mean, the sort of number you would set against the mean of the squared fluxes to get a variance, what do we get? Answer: 3.08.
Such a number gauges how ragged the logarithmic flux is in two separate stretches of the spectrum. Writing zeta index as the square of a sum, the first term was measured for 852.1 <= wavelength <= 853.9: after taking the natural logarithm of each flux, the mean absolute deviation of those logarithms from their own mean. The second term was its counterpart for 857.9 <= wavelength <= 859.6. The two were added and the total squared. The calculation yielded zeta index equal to 0.01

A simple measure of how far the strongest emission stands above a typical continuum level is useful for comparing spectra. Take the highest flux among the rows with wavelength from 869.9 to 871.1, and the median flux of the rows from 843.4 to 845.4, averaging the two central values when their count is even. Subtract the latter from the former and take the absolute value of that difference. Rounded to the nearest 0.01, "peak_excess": 0.20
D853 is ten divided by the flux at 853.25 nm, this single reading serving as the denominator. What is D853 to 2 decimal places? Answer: 5.64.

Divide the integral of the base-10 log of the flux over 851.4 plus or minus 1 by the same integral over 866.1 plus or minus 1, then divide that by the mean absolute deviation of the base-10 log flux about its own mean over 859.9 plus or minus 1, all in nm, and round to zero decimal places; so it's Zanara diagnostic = 163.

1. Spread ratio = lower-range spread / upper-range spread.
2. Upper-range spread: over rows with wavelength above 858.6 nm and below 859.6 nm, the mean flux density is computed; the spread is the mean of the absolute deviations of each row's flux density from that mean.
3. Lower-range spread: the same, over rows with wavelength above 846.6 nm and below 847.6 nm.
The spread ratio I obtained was 4.1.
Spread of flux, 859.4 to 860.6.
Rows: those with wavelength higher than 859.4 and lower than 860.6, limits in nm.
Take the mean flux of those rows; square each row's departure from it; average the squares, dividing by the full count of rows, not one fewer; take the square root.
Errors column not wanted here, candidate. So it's 0.024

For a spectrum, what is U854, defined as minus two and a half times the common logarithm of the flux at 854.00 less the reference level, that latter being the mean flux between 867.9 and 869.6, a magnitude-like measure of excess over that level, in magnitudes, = 1.3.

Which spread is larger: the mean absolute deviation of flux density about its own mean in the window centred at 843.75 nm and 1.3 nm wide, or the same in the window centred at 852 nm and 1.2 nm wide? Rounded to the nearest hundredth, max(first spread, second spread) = 0.21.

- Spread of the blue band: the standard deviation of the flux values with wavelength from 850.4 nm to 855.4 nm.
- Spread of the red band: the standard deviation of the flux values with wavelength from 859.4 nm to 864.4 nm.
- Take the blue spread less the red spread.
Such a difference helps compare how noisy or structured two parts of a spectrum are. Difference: 0.01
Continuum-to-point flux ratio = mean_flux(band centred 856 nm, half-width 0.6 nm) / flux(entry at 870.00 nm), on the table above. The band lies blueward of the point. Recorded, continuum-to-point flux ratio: 0.99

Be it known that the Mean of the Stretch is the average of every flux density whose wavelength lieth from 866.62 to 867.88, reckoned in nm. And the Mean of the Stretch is 1.80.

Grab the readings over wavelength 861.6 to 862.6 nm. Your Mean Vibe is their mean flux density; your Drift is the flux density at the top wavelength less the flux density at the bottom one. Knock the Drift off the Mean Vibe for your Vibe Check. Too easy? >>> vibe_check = 1.85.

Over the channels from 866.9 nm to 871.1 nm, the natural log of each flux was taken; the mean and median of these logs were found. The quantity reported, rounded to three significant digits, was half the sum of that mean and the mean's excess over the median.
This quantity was 0.271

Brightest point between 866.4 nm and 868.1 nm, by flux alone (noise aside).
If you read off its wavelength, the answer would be 867.75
